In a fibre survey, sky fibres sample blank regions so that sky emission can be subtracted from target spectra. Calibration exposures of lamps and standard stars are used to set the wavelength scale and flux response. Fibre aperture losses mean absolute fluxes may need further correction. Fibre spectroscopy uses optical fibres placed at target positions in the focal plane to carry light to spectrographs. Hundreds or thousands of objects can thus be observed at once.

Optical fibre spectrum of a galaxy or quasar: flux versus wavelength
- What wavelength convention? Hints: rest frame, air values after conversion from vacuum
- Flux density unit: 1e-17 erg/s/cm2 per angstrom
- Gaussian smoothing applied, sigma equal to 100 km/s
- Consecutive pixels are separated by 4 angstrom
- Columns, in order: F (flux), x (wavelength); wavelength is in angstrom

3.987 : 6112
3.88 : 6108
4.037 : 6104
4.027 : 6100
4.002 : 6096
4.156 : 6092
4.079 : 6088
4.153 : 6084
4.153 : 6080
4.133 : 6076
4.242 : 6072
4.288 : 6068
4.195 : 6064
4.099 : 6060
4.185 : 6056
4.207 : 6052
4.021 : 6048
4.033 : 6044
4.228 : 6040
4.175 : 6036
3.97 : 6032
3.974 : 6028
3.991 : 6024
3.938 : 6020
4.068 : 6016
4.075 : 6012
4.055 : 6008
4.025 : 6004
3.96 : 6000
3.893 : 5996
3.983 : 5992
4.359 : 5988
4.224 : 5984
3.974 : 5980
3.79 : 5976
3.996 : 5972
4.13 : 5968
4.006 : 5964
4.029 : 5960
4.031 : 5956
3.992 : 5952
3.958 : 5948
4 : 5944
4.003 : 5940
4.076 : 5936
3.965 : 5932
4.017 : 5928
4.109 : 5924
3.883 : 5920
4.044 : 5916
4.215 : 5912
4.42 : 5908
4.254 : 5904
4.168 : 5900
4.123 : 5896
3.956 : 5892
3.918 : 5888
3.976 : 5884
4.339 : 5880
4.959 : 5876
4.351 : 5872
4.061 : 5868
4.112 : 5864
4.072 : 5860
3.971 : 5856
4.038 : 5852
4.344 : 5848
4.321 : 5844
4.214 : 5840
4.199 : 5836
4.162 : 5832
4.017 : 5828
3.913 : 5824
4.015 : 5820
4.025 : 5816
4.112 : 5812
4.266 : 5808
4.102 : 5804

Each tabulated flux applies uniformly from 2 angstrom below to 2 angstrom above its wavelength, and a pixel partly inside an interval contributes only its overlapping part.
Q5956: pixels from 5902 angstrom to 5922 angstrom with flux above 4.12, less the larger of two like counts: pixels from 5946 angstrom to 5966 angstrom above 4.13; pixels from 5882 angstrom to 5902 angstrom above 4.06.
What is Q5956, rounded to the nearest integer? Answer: 1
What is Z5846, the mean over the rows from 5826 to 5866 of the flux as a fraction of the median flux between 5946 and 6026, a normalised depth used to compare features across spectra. 1.04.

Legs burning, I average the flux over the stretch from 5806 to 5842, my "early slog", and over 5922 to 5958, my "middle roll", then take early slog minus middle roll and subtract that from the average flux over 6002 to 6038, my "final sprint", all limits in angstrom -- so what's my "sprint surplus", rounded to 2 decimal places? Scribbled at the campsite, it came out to 3.94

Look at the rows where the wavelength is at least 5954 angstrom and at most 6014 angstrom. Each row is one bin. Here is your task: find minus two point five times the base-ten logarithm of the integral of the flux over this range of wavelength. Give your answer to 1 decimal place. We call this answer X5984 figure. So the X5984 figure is -6.0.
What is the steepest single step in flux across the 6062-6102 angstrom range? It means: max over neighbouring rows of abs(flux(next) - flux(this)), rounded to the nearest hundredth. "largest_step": 0.15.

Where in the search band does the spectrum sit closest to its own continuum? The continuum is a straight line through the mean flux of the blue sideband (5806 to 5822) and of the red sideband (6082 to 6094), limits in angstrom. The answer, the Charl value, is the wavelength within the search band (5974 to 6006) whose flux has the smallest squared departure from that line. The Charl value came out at 6004 angstrom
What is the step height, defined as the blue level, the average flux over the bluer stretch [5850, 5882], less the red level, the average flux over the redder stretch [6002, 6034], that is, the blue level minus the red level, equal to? 0.23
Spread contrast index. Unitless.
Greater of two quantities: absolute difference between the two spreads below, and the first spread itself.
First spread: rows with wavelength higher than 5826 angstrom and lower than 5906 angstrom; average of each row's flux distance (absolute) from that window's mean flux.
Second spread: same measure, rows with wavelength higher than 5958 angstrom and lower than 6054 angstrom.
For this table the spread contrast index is 0.16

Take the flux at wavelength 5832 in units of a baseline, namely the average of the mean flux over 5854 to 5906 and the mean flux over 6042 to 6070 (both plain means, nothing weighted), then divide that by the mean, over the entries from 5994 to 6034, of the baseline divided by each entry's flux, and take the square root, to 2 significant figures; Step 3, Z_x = 0.98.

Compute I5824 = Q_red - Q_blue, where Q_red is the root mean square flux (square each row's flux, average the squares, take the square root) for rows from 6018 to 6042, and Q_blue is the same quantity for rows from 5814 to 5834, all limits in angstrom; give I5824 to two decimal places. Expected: 0.02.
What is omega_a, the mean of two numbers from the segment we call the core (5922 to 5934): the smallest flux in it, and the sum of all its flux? 8.03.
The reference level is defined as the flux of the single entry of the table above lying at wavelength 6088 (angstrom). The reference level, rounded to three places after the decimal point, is 4.079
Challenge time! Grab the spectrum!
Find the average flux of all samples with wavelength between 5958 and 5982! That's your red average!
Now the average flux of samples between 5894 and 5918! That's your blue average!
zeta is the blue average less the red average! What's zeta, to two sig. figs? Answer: 0.22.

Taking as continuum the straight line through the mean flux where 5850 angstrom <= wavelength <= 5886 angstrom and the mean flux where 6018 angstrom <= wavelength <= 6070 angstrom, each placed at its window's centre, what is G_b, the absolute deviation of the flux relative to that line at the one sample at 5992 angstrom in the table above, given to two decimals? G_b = 0.15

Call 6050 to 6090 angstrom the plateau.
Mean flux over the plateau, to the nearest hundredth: 4.17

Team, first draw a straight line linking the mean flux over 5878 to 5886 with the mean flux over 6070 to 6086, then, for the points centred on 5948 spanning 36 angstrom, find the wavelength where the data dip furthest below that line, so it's 5948 angstrom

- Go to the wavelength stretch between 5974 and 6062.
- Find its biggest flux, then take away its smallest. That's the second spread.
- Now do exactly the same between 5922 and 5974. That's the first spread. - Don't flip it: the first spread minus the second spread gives -0.4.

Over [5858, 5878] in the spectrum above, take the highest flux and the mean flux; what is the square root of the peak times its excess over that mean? 1.8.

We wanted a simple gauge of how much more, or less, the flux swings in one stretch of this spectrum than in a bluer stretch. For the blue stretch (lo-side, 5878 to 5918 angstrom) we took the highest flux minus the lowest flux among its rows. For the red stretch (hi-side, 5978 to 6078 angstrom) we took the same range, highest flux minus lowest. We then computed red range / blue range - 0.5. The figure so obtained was 0.4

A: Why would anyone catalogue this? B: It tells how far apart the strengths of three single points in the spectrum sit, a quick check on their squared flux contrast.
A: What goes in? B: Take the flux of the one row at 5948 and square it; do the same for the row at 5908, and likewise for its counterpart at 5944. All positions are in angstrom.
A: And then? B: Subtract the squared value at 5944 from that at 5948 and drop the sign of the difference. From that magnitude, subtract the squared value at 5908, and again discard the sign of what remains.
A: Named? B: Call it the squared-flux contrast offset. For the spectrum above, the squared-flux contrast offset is 19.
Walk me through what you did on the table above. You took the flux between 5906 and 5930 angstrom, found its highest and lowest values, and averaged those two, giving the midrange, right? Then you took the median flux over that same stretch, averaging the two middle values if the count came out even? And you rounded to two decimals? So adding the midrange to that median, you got 8.23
